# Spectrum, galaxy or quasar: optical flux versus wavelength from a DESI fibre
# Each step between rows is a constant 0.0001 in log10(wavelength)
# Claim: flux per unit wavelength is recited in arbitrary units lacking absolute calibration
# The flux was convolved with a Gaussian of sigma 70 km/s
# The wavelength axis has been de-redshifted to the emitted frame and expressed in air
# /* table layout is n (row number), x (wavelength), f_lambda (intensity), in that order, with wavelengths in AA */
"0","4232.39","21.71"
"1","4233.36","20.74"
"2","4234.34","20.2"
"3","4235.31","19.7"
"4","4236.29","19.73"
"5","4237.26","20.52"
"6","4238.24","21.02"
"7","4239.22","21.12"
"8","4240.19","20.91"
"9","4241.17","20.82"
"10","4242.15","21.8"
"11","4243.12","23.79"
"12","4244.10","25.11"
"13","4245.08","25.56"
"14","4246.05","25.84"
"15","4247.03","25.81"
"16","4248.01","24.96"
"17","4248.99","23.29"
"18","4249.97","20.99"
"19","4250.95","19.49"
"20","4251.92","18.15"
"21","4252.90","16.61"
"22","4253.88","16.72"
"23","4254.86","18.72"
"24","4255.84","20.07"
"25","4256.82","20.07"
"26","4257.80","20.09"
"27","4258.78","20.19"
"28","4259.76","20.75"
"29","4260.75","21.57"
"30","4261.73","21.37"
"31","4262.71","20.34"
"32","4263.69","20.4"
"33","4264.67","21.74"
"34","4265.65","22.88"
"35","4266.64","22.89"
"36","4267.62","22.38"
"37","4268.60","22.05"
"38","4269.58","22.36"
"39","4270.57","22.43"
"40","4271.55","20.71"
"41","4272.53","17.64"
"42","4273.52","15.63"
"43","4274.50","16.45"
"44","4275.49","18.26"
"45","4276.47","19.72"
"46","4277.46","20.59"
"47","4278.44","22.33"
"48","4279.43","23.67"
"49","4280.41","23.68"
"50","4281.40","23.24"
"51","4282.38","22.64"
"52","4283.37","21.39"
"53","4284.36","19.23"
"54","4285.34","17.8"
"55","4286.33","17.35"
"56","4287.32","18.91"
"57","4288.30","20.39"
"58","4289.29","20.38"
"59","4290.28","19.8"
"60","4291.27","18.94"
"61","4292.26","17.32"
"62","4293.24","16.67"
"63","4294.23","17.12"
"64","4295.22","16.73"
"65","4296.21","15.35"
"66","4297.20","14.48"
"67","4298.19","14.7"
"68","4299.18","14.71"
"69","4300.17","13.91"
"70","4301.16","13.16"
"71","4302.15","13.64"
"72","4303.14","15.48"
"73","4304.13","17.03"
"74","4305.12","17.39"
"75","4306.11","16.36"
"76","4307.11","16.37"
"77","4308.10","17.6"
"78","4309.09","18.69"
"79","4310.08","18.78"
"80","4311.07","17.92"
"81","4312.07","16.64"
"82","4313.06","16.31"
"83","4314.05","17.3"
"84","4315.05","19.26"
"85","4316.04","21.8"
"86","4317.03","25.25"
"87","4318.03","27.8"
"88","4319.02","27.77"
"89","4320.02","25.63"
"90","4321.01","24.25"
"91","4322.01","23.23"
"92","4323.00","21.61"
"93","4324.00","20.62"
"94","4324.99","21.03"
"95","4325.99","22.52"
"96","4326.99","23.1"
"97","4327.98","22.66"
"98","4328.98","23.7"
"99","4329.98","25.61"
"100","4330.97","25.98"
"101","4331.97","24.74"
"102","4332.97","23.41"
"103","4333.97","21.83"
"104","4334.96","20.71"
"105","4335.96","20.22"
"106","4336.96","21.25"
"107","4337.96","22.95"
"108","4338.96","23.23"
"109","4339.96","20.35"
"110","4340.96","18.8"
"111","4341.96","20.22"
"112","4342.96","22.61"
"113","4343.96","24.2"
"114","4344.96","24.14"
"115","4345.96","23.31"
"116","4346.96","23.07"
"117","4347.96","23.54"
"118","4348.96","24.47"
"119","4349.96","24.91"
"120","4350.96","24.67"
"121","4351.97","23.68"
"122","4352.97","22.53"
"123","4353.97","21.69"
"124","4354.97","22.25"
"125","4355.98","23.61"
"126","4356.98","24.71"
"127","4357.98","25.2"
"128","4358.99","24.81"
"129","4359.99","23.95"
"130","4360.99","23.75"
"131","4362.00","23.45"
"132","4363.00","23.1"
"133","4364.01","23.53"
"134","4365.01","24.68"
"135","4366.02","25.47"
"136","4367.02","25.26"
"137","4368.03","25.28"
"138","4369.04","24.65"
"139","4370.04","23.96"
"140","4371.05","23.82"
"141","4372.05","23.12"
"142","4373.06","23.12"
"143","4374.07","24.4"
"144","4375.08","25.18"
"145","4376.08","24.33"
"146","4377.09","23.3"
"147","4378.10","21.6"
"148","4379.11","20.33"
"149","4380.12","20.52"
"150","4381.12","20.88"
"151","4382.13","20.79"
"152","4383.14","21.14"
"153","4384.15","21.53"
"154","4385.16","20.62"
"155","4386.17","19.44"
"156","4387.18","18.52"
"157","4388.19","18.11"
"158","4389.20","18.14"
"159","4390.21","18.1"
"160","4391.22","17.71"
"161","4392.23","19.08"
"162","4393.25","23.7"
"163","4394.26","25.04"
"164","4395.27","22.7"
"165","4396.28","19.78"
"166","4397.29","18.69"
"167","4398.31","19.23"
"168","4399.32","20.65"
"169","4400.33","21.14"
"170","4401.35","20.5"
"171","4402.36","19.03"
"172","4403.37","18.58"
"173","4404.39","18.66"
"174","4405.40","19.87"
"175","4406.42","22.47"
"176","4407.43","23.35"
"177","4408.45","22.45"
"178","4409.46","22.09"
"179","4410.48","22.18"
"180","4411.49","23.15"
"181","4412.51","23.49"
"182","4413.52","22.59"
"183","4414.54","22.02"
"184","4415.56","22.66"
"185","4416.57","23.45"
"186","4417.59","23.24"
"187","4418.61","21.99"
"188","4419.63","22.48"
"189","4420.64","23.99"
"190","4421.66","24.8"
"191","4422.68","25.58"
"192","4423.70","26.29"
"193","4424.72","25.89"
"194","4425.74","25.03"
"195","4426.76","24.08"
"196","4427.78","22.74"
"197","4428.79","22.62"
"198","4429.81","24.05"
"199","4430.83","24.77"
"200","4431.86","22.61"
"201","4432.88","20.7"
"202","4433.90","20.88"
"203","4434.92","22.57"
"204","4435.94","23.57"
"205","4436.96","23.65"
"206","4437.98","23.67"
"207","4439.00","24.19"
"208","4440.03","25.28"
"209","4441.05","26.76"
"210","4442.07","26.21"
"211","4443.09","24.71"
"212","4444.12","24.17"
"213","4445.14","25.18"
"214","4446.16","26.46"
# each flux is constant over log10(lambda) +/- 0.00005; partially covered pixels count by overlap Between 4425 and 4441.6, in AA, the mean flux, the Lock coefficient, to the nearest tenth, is 23.6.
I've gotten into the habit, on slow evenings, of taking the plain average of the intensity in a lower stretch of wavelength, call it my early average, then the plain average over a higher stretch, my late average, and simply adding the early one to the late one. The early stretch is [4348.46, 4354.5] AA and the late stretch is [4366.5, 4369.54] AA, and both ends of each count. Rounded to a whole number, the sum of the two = 49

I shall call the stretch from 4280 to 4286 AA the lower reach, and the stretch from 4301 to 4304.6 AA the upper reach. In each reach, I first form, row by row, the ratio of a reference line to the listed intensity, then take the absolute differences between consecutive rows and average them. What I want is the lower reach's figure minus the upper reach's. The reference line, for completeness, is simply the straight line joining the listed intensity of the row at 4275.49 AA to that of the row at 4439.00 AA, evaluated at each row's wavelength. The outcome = -0.05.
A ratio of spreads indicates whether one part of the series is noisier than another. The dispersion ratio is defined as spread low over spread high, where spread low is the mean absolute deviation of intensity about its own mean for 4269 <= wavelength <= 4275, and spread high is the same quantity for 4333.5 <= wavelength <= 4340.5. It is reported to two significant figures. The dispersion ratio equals 2.6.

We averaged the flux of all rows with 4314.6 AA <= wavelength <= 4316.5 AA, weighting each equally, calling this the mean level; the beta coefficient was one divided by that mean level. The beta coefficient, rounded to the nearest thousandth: 0.049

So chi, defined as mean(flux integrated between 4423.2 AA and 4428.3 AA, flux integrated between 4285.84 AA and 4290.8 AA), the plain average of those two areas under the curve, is 111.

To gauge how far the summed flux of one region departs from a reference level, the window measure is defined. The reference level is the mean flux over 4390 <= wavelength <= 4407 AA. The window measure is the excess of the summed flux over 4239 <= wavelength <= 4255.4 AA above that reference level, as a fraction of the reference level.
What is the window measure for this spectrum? 17.2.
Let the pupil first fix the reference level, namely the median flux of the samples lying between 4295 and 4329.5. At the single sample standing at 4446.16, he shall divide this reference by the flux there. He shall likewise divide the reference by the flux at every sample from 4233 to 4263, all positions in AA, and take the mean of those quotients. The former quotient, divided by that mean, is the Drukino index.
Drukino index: 0.79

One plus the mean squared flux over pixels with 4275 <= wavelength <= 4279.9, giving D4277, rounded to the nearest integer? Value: 442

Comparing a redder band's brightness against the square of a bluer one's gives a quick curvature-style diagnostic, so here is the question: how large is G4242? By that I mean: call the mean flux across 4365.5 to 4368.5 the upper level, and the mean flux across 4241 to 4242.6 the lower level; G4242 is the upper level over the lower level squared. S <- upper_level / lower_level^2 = 0.056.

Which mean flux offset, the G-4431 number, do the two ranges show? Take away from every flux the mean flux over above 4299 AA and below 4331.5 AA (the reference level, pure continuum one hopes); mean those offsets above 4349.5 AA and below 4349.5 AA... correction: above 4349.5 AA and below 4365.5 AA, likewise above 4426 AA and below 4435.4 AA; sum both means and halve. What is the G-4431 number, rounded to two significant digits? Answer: 3.2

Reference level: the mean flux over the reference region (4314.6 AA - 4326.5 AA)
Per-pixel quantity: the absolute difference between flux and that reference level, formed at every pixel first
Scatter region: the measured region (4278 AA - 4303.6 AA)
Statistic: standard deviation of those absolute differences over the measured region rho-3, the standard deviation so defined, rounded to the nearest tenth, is 3.2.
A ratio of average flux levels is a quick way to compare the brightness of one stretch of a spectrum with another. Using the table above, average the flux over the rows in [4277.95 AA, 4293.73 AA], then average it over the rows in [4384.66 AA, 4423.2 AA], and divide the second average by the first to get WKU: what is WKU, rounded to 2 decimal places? 1.05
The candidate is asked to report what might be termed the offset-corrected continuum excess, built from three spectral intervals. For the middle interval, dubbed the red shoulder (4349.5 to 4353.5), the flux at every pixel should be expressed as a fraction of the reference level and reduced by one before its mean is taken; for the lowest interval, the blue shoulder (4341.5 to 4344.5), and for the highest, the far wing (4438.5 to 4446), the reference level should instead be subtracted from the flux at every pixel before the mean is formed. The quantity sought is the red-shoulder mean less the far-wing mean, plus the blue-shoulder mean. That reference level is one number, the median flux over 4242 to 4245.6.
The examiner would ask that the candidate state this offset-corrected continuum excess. -2.9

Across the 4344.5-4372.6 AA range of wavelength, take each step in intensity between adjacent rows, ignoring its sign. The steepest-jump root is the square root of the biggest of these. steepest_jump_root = 1.17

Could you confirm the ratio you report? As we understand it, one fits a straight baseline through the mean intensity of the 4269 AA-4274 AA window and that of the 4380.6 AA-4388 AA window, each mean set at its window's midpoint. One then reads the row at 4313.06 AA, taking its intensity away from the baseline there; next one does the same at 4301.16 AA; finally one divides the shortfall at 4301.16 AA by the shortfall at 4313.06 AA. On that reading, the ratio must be 1.8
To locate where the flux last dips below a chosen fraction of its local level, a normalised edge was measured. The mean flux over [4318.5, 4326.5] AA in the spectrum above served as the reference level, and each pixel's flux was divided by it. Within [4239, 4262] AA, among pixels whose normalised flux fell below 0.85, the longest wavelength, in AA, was 4254.86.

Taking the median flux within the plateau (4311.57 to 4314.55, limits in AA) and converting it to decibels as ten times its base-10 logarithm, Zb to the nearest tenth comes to 12.2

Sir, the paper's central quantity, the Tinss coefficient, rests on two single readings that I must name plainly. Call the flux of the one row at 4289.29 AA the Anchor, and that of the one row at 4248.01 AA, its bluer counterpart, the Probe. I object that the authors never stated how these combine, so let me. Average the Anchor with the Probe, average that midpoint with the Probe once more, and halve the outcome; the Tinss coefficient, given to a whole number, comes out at 12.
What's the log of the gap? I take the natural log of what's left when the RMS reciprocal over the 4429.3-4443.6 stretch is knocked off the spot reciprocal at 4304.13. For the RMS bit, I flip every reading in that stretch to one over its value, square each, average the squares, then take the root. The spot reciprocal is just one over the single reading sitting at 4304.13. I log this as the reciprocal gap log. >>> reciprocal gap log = -4.1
